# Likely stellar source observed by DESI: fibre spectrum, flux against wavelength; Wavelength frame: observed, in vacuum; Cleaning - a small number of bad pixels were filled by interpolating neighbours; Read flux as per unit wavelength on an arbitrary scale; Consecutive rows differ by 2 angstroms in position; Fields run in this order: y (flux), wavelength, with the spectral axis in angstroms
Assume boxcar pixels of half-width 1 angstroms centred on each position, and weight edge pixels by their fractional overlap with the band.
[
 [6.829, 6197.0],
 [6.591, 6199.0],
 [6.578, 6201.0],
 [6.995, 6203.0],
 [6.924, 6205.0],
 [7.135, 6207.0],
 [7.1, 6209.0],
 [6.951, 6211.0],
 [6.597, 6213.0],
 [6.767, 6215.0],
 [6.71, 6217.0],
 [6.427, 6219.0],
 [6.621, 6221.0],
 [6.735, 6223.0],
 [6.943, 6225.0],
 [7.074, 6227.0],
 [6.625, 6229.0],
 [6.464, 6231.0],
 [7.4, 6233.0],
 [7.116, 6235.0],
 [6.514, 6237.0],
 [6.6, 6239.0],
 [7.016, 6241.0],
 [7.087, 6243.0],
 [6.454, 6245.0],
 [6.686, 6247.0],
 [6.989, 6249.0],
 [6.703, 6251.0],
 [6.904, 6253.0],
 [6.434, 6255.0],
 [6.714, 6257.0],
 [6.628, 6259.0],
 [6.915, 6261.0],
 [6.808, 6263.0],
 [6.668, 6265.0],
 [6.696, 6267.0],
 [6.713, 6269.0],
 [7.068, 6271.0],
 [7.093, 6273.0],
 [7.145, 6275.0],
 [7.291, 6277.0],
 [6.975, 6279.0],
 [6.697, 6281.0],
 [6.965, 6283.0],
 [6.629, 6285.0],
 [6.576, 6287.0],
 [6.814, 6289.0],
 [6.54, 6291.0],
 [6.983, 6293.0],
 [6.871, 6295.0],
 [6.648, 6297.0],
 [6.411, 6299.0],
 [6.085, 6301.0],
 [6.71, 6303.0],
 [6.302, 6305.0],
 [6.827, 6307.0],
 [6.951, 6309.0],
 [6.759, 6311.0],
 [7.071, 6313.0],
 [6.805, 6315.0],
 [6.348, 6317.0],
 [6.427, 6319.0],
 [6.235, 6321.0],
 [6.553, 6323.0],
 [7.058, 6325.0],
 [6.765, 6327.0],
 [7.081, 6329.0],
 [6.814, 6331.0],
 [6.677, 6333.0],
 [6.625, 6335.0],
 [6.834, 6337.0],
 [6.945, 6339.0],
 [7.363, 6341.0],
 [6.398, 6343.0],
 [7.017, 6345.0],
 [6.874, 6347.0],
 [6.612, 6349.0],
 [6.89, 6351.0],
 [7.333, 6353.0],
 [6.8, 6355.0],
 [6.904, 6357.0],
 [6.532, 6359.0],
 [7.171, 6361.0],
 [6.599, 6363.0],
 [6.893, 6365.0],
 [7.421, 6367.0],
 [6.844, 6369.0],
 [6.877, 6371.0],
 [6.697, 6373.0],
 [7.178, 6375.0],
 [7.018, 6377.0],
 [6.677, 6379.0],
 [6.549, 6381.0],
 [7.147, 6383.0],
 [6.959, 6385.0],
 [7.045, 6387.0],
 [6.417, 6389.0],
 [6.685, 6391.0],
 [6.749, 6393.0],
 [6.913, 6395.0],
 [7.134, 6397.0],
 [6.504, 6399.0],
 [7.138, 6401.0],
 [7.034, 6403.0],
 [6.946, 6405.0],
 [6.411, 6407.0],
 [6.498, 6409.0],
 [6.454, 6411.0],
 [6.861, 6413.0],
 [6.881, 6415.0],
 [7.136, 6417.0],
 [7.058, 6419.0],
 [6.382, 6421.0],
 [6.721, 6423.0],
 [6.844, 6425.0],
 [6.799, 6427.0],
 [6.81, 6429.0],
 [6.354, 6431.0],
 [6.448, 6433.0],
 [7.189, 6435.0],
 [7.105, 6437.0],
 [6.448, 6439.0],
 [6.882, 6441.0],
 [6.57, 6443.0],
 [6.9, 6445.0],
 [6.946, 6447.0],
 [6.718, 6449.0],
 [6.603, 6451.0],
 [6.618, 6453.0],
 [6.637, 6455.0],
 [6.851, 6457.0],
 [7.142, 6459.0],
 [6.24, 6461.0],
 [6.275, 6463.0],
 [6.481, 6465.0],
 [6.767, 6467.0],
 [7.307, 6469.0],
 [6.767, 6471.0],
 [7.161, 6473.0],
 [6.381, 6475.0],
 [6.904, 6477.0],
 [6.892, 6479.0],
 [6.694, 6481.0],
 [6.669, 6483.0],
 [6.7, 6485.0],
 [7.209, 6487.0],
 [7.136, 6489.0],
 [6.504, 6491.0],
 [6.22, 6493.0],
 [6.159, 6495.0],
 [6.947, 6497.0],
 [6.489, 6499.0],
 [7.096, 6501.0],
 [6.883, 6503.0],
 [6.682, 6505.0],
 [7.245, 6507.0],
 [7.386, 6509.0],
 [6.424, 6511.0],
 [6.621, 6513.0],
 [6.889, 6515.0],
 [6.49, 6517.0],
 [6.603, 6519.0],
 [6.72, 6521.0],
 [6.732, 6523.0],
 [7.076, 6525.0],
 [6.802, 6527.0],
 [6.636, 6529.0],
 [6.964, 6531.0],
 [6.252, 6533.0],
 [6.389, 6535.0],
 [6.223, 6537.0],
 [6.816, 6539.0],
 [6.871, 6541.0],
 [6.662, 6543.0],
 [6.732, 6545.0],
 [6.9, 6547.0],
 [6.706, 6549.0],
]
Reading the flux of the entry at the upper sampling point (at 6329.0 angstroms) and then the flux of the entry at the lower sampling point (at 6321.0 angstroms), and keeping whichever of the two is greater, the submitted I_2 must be 7.08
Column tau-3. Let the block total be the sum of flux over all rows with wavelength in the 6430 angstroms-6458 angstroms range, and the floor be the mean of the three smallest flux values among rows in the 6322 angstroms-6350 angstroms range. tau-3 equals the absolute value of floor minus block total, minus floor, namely 81.2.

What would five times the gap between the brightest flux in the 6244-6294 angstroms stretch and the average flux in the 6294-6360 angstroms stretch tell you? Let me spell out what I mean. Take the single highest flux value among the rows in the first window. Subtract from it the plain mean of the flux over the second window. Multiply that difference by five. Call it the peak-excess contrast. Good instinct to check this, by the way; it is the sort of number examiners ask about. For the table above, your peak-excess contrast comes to 2.7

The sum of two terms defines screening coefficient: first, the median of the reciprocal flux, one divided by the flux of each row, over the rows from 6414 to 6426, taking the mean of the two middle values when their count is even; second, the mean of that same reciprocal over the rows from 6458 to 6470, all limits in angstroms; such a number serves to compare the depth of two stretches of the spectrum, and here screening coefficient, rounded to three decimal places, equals 0.295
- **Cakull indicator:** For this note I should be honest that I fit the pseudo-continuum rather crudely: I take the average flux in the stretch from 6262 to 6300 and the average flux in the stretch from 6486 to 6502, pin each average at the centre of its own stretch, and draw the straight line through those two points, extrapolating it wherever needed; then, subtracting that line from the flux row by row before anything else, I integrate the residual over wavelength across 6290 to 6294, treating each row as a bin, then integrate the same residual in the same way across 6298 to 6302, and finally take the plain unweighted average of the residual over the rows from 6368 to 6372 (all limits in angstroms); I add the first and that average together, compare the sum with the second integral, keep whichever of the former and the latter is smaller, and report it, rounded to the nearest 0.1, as -2.3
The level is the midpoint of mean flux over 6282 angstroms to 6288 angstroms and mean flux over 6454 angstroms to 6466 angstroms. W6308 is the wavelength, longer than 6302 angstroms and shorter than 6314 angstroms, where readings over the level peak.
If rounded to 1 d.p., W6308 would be 6313.0 angstroms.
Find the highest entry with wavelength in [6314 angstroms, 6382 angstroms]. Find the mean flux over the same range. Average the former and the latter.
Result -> 7.12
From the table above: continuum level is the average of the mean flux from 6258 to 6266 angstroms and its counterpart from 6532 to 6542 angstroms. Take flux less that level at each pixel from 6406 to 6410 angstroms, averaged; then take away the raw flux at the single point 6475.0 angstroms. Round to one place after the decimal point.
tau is -6.6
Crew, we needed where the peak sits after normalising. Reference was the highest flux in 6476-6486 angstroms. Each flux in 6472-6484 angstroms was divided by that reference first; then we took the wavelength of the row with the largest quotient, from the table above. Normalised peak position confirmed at 6473.0 angstroms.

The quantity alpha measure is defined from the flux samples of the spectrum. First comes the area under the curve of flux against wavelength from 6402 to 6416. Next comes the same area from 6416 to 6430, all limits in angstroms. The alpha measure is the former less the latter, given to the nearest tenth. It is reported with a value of -1.3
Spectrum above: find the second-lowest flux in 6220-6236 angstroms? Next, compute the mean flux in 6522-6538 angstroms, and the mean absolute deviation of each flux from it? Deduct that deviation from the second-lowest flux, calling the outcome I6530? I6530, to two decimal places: 6.36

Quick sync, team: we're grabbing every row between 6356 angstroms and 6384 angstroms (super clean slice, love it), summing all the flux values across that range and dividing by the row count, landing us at 6.89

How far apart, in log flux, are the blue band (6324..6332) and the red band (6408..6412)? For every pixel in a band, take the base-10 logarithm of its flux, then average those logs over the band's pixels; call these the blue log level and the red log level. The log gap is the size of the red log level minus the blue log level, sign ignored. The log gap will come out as 0.029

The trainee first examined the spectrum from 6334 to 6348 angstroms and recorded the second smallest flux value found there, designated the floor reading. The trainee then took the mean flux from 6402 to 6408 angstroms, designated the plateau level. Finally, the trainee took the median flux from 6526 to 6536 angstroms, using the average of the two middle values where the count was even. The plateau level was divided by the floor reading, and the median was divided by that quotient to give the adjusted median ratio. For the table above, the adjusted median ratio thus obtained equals 6.5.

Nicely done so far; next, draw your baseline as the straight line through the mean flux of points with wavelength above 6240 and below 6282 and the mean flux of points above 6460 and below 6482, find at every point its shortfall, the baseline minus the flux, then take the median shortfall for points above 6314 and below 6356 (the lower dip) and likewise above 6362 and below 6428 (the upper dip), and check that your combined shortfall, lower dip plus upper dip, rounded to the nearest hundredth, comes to -0.12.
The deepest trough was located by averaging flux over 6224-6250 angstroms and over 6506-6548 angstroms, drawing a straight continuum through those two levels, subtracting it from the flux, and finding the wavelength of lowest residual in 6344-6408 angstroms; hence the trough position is 6389.0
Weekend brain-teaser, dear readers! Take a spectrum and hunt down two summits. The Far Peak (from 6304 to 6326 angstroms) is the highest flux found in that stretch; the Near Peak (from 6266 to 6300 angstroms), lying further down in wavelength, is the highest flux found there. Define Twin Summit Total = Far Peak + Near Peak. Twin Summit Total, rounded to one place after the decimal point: 14.4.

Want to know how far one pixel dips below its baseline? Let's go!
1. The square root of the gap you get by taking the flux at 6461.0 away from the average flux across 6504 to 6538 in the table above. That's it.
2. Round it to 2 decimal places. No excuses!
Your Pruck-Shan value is 0.69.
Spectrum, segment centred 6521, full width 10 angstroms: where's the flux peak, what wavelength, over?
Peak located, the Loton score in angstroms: 6525.0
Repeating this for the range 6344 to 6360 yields 6353.0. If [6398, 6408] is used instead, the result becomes 6401.0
